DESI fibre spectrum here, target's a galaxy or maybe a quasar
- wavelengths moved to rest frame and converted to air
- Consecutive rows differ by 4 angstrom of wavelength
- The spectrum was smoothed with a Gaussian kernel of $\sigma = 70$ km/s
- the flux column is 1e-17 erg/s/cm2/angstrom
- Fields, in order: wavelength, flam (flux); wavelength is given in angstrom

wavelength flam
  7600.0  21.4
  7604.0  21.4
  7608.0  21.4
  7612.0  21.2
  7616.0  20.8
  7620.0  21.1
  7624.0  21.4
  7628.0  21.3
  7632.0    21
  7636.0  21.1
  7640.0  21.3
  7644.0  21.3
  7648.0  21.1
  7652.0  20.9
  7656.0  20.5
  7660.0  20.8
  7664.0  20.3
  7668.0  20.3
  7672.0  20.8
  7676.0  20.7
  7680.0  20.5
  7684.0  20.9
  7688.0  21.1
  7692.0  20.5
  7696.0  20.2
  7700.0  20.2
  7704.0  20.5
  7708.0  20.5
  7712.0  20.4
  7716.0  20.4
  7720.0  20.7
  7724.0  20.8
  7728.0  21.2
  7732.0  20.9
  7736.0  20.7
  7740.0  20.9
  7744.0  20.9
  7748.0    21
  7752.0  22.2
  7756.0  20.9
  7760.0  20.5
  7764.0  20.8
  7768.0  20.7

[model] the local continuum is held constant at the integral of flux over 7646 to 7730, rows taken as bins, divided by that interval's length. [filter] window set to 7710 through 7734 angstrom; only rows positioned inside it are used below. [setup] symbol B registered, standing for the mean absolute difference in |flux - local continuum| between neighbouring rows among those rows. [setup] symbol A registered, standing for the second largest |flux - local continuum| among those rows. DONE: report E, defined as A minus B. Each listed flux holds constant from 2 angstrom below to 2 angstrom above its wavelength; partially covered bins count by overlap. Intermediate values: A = 0.27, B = 0.193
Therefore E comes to 0.07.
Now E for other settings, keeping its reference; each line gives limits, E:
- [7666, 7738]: 0.30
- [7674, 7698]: 0.23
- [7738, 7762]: -0.18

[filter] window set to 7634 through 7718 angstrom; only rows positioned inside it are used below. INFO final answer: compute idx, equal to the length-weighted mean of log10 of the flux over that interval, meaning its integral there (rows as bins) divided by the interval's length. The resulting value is 1.32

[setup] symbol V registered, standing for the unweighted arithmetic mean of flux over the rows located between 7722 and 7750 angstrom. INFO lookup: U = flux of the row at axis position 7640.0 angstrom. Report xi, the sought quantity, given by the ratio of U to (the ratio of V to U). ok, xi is 21.7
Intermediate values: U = 21.3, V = 20.9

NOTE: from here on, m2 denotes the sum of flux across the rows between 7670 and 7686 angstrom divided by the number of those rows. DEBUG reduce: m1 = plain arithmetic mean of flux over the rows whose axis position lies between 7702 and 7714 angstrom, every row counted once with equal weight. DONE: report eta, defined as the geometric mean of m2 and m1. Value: 20.6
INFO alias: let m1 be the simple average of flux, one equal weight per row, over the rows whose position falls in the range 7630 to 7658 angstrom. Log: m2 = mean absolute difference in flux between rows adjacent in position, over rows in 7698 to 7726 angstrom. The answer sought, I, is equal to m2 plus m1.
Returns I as 21.2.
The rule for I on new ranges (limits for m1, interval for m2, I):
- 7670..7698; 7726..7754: 21.0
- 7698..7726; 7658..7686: 20.8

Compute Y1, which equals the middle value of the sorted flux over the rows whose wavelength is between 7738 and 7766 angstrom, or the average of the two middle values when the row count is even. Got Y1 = 20.9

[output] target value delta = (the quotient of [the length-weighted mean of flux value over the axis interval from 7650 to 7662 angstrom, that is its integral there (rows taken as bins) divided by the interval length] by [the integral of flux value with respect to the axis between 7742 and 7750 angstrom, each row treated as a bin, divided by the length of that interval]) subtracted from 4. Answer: 3.01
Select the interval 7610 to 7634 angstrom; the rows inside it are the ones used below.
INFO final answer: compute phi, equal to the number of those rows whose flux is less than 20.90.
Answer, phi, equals 1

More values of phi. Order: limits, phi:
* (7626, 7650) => 0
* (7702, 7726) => 6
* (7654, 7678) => 6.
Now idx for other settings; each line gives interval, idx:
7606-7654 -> 1.33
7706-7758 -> 1.32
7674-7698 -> 1.31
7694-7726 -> 1.31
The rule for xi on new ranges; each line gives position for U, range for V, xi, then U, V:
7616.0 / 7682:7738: 21.0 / 20.8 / 20.6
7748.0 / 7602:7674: 21.0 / 21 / 21.0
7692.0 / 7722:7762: 20.0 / 20.5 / 21.0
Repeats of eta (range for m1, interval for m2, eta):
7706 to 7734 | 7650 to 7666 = 20.7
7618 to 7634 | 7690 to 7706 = 20.8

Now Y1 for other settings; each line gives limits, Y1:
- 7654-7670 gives 20.4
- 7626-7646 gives 21.3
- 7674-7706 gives 20.5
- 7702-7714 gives 20.5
